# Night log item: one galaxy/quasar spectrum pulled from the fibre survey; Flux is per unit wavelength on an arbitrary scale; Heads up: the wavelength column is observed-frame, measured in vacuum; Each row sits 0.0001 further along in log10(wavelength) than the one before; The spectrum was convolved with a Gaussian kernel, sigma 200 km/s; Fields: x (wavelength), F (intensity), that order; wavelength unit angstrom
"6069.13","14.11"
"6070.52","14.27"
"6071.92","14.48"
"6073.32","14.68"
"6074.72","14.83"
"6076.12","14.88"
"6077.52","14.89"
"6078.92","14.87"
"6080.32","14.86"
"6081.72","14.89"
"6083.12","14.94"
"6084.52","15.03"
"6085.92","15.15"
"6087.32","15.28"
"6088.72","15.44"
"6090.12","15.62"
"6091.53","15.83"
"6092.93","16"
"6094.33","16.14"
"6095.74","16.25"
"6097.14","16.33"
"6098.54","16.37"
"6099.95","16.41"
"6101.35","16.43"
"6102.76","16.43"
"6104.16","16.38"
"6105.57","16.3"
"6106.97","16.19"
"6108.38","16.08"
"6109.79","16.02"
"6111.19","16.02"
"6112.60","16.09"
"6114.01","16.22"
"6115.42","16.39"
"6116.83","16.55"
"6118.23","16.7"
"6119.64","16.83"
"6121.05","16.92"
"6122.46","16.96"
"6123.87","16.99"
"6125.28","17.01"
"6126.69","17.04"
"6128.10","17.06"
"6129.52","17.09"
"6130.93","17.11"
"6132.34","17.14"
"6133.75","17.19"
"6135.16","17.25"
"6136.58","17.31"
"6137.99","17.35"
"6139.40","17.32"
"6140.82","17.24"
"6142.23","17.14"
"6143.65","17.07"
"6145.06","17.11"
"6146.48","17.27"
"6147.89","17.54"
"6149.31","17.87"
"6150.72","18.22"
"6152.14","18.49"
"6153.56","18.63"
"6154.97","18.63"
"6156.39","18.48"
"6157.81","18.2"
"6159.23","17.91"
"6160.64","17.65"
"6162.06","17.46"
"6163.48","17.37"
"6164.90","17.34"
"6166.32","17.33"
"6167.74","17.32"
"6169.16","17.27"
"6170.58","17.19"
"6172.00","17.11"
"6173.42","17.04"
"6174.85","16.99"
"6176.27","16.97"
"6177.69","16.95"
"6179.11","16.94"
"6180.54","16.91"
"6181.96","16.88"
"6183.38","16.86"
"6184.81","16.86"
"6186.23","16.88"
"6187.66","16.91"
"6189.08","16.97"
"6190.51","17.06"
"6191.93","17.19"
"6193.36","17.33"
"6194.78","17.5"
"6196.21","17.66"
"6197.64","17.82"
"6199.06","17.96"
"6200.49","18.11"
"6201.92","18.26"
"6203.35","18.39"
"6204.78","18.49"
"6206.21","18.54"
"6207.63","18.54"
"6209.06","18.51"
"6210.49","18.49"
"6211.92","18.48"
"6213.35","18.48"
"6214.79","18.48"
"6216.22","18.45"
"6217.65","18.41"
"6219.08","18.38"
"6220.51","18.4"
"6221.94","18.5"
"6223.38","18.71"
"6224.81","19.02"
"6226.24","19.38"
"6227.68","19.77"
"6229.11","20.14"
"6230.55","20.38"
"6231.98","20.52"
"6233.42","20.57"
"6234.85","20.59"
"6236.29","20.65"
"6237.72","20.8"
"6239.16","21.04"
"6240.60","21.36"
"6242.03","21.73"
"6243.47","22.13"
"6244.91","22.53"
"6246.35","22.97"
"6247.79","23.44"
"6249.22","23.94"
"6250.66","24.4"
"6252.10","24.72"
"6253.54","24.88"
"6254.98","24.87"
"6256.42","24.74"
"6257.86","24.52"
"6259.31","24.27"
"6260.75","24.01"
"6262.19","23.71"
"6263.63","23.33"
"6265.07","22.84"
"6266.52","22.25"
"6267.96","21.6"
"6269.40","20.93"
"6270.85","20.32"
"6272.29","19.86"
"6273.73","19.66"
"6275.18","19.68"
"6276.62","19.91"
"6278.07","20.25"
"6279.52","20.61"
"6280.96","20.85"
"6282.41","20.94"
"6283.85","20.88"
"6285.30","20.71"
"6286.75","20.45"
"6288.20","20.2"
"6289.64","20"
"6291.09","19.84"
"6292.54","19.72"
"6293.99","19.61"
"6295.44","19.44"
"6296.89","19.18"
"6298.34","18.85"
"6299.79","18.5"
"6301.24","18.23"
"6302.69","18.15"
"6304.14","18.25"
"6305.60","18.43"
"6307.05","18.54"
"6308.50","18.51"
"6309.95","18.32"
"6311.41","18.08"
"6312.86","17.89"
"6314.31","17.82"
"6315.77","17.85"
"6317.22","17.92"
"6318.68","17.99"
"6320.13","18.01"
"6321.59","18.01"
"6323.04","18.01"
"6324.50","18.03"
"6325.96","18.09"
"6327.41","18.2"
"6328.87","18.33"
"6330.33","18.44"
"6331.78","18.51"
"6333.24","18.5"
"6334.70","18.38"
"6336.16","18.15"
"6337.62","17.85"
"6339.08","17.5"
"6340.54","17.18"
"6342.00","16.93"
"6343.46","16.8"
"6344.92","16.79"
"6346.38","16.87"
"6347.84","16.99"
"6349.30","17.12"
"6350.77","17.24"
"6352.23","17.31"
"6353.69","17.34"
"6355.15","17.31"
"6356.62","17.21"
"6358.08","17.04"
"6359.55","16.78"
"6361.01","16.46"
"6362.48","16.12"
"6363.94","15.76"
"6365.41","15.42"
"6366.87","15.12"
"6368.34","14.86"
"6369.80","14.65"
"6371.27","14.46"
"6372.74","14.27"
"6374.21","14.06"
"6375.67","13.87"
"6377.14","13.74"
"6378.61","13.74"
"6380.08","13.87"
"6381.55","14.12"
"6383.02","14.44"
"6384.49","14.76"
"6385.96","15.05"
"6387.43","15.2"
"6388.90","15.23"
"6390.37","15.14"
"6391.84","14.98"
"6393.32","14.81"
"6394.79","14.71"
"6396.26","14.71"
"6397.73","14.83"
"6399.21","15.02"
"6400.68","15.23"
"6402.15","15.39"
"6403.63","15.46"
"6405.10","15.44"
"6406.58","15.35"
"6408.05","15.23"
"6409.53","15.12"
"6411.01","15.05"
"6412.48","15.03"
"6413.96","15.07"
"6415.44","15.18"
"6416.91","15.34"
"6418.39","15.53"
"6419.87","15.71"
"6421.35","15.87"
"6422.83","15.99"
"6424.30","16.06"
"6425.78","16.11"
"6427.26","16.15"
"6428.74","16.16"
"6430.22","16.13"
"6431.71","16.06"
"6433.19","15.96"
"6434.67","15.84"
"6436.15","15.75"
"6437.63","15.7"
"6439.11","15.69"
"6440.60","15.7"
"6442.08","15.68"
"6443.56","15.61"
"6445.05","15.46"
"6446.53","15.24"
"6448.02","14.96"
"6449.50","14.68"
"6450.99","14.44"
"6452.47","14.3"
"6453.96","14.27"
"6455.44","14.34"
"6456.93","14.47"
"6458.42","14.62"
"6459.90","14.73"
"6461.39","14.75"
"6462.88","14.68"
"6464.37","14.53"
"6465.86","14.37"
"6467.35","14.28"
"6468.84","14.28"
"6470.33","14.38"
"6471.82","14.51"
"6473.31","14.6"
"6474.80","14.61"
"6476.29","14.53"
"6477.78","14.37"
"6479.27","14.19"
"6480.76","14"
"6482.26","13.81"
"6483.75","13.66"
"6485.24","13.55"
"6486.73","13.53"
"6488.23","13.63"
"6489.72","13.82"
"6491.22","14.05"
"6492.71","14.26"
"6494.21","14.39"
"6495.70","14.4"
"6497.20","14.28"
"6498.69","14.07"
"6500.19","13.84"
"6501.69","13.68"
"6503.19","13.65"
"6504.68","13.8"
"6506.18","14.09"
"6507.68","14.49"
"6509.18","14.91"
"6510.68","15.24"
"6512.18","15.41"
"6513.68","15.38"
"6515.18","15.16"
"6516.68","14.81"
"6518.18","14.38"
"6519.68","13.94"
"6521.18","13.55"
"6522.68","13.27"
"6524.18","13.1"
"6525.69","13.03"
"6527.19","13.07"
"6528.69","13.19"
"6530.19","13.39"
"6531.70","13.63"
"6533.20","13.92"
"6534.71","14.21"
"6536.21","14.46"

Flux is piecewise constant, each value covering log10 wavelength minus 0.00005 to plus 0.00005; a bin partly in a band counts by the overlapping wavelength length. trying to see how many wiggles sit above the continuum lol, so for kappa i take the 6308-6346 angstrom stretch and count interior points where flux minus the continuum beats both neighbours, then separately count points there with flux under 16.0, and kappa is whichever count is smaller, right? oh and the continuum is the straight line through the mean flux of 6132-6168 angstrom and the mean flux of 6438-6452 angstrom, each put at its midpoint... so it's 0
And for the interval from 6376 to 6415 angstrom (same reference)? 2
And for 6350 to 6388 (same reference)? 1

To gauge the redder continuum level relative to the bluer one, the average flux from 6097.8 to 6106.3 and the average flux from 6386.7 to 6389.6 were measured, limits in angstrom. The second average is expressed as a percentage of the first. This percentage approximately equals 93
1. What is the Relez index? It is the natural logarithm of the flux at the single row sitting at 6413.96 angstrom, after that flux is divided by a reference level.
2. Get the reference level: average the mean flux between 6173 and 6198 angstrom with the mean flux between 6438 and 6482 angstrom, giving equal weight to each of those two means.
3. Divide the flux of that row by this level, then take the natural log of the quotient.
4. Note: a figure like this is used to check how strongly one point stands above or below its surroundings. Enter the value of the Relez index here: -0.05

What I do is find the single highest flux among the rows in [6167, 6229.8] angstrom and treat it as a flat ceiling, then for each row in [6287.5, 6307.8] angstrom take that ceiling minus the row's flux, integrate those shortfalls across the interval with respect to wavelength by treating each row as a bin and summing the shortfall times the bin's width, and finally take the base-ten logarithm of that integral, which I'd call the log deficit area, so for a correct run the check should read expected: 1.34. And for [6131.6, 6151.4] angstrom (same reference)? 1.74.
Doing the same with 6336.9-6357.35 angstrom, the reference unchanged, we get 1.78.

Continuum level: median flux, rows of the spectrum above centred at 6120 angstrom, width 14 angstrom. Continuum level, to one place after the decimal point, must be 16.9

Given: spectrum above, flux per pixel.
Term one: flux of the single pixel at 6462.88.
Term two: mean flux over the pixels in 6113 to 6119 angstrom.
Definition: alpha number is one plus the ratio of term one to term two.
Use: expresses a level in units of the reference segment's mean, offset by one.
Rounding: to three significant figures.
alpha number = 1.89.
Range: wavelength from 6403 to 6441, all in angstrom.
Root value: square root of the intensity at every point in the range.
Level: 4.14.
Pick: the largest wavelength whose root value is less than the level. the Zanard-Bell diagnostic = 6440.60 angstrom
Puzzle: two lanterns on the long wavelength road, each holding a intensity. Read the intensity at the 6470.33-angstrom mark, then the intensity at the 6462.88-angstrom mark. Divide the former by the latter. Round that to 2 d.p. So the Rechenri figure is 0.98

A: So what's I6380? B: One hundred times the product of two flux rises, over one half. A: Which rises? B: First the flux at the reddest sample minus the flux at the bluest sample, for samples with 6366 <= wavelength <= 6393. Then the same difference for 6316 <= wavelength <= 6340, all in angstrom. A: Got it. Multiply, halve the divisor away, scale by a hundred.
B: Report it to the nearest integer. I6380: 12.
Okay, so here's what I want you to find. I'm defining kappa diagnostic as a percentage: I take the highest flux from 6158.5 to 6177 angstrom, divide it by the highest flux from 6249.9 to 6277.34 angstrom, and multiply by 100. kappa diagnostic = 72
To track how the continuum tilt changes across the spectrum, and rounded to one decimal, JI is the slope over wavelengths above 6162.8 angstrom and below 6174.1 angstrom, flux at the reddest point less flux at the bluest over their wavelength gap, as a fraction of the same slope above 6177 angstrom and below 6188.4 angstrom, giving 8.3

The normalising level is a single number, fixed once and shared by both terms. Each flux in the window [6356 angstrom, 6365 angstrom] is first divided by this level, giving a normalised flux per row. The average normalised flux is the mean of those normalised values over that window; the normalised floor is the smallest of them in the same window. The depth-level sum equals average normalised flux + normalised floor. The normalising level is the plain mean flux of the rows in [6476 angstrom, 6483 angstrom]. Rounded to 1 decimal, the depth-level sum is 2.3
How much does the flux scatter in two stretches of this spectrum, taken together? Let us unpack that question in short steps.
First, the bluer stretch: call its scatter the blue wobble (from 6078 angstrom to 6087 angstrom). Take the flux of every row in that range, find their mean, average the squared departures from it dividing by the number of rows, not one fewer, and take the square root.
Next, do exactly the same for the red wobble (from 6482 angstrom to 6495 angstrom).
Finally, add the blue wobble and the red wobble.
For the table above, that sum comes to 0.40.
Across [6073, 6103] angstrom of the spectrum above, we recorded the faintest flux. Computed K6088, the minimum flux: 14.68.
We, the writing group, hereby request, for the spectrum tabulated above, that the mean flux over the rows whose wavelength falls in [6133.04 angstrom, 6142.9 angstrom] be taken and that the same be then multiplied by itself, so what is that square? 298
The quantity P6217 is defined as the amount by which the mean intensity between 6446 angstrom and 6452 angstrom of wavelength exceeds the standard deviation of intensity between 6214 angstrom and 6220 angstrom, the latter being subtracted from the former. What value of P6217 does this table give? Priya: 14.8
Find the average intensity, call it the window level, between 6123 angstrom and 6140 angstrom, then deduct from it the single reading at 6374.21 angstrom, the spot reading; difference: 3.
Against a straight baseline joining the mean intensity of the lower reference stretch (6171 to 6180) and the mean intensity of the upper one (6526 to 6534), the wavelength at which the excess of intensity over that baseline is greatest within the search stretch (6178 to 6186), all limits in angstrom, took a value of 6179.11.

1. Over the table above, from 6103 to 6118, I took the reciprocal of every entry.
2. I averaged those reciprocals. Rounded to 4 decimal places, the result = 0.0616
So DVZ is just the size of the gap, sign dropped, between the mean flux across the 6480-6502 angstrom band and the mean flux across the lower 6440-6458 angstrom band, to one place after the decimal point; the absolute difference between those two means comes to 1.0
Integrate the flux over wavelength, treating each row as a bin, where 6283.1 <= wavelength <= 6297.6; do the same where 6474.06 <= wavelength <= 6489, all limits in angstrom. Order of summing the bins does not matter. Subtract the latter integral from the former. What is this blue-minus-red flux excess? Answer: 81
